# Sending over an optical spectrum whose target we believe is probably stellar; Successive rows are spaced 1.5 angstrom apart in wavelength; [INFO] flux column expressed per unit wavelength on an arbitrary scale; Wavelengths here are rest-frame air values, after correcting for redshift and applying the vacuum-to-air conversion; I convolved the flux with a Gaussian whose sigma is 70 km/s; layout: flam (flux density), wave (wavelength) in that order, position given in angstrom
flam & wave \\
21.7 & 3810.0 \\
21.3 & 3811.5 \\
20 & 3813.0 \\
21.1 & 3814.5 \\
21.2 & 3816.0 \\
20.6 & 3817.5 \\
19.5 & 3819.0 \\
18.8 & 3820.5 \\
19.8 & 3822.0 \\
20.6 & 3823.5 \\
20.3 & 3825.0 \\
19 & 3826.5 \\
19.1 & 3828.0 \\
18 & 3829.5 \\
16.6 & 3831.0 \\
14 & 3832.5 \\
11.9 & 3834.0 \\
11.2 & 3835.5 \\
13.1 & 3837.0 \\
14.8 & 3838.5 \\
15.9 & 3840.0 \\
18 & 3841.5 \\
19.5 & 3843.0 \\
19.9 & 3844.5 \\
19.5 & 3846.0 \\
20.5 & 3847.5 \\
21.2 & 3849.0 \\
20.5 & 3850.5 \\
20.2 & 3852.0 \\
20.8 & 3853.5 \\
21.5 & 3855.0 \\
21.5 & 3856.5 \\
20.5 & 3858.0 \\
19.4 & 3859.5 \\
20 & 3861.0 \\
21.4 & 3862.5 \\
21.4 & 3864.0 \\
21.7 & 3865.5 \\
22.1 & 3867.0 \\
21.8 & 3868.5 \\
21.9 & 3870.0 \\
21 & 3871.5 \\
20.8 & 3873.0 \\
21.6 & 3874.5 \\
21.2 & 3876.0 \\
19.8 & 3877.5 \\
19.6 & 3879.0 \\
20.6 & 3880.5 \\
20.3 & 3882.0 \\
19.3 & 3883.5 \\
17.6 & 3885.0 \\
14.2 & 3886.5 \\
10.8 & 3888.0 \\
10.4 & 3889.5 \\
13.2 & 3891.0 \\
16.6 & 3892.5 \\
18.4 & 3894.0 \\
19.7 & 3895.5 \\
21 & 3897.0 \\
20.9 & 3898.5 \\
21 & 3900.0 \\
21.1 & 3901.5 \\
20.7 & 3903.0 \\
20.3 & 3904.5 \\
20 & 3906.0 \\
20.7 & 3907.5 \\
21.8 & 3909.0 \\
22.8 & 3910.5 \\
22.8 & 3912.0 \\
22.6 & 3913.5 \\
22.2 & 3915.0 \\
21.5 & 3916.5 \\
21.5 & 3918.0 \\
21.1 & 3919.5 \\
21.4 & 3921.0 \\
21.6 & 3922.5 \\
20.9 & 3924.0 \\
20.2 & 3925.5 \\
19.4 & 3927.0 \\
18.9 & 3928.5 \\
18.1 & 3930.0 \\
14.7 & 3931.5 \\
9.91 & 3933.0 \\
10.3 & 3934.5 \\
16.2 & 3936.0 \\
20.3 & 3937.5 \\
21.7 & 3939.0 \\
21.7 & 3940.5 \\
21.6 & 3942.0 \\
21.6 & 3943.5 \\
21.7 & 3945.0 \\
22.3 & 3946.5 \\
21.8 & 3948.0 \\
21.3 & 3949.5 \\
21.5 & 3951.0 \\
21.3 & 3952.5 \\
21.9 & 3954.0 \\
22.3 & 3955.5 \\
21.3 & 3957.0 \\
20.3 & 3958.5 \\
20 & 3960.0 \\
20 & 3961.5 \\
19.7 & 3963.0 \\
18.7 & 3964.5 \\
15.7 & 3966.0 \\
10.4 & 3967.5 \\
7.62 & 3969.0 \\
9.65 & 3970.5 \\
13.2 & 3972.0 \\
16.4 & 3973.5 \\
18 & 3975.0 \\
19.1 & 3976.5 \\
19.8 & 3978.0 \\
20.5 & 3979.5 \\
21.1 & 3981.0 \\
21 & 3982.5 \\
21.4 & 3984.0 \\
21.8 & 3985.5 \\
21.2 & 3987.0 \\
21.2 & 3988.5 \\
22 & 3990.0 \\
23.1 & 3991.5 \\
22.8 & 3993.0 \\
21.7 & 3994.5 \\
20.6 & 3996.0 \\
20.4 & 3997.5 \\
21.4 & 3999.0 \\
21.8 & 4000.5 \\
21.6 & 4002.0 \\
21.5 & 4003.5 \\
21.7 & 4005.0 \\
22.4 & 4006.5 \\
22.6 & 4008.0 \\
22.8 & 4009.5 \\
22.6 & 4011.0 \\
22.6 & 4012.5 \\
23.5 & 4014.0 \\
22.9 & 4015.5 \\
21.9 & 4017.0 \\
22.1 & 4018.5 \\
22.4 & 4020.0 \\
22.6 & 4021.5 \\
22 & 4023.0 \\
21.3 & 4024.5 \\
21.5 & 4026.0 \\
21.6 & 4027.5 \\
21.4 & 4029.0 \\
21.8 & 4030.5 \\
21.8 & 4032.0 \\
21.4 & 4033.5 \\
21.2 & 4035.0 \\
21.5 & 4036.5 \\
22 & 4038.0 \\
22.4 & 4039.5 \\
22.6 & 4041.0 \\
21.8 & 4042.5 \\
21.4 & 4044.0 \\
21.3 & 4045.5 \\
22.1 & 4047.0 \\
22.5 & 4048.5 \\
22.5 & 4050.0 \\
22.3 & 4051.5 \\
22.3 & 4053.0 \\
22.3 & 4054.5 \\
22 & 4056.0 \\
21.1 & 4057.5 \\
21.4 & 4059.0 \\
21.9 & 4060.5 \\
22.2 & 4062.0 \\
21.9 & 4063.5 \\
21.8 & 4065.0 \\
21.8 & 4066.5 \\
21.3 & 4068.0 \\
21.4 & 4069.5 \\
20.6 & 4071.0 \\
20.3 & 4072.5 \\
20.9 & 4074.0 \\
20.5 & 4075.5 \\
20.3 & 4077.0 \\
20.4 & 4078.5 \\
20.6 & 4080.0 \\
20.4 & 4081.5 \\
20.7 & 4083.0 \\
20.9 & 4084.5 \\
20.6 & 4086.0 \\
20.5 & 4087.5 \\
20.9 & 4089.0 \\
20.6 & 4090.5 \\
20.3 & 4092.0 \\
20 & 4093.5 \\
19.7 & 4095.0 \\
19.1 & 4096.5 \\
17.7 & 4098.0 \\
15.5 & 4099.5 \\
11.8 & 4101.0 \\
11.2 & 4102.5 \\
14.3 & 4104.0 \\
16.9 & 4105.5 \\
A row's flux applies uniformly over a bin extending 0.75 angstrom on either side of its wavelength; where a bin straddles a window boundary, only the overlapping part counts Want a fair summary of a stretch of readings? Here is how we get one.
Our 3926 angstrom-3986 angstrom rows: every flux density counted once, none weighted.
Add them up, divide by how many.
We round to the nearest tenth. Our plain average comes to 18.6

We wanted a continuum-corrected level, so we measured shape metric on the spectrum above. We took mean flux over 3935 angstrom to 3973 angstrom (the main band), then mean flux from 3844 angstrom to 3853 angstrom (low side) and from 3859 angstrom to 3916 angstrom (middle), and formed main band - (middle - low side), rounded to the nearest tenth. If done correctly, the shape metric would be 19.4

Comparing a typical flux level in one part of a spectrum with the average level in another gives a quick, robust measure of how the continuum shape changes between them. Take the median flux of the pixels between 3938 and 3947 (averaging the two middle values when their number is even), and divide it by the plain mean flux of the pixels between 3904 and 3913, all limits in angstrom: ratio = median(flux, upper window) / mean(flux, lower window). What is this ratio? 1.01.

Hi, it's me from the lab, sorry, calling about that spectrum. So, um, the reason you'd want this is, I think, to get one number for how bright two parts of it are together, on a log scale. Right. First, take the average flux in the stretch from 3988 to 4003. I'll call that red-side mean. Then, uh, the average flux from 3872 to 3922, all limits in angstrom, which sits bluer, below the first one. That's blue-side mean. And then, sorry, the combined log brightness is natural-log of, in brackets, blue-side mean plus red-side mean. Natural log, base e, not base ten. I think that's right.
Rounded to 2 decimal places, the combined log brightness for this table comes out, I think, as 3.72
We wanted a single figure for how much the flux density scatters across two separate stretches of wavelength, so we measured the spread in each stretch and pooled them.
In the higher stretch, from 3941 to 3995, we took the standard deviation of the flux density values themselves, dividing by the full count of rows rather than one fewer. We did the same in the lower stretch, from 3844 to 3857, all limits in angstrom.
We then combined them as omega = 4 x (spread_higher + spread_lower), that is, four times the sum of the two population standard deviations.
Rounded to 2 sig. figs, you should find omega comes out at 18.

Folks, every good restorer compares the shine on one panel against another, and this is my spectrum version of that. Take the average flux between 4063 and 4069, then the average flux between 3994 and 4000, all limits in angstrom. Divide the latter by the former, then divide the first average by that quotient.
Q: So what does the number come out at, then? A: 22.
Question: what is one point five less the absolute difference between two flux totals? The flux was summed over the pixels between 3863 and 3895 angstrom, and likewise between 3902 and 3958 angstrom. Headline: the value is -356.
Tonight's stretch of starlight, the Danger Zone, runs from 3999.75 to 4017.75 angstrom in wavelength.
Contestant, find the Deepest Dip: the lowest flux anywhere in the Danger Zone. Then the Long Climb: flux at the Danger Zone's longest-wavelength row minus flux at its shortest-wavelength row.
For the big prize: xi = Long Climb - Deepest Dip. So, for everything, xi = -21.4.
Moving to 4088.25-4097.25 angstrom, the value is -20.9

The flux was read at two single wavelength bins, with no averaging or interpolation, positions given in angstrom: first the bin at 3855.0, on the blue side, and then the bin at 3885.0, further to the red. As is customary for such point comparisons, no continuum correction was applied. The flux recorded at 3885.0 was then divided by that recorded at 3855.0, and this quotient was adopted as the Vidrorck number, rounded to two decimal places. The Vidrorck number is 0.82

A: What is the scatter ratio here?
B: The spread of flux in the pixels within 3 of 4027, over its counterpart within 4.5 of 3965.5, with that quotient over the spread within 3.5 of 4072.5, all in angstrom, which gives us 0.1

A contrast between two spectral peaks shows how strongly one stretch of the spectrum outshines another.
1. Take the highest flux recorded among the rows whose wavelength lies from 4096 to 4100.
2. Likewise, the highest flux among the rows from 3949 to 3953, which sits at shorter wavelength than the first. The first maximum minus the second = -2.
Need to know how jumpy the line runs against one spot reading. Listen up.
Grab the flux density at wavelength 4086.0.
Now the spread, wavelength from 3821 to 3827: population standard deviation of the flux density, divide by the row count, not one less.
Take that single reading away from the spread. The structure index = -20.0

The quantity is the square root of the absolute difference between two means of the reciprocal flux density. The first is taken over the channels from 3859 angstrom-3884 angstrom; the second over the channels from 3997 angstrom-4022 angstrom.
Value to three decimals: 0.054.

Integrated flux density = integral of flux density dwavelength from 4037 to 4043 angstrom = 133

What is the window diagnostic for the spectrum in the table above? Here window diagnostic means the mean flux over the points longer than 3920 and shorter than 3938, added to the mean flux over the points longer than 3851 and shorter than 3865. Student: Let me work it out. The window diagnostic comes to 38.4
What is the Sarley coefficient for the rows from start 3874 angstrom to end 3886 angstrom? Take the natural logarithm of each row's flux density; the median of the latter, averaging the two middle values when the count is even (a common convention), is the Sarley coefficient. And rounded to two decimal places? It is 3.00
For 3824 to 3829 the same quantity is 2.95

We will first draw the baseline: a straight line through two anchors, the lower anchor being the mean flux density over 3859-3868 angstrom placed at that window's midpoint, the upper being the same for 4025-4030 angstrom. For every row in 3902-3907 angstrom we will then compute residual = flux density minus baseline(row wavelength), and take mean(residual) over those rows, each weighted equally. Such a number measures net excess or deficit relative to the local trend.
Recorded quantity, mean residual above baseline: -0.8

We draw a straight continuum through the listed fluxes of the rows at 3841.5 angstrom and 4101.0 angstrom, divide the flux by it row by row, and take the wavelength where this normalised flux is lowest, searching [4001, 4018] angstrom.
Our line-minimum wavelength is 4003.5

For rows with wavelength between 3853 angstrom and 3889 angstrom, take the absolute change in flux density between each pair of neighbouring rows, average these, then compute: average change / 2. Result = 0.45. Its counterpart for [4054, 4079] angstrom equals 0.18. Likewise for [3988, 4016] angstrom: 0.26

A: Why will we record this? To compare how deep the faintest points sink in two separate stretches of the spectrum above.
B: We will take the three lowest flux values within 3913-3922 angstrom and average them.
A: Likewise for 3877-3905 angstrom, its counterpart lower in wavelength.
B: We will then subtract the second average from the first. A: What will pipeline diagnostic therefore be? 9.9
